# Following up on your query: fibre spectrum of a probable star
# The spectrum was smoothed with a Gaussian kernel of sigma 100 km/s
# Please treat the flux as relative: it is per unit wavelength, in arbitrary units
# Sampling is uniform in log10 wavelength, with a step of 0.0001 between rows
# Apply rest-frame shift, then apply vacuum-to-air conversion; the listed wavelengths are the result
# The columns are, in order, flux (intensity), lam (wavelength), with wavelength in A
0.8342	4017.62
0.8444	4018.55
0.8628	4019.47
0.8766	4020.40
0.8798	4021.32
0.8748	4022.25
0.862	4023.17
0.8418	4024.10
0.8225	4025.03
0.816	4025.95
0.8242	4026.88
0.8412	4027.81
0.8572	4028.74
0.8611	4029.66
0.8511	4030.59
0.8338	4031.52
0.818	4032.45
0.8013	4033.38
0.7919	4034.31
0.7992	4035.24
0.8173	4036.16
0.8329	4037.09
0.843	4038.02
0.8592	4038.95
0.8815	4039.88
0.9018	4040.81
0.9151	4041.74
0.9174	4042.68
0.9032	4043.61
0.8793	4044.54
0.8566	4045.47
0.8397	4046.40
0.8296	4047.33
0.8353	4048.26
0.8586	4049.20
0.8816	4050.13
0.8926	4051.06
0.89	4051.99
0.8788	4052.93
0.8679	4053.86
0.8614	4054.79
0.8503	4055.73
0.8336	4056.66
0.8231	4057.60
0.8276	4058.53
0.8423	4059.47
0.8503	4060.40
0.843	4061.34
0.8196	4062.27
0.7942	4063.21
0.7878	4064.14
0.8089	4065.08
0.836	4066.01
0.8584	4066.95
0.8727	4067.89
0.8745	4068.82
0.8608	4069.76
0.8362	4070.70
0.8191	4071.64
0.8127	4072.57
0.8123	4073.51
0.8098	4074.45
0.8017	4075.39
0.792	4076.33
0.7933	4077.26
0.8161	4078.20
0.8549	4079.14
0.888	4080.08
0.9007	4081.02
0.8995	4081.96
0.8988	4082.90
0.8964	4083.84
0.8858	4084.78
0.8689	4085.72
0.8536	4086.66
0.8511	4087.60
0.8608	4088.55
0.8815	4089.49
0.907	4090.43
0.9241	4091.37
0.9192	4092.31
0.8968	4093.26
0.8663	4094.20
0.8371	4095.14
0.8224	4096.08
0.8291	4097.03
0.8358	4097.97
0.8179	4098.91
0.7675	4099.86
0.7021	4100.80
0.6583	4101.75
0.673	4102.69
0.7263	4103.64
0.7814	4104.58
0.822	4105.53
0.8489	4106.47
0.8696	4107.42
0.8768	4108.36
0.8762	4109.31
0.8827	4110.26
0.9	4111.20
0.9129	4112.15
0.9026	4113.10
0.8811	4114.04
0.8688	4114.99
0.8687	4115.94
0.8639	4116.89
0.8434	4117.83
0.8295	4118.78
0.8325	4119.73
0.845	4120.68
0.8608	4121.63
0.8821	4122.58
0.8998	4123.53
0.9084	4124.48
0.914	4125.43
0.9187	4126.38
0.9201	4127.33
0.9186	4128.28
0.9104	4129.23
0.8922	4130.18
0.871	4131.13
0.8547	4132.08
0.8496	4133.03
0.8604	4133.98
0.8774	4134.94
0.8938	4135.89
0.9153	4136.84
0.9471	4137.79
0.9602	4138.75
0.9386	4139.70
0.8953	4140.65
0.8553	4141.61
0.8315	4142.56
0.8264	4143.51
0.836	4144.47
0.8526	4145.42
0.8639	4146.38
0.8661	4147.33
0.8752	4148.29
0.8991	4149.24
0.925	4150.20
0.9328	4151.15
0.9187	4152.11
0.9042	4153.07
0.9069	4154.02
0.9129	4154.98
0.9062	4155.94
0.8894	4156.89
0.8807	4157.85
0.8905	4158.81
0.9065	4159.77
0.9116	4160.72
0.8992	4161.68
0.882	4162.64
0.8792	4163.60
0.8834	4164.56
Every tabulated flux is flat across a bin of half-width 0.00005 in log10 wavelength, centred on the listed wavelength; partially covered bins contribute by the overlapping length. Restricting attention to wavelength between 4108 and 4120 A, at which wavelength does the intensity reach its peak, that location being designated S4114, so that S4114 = 4112.15 A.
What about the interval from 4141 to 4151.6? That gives 4151.15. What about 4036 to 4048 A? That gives 4042.68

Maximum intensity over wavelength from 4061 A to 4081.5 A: 0.9007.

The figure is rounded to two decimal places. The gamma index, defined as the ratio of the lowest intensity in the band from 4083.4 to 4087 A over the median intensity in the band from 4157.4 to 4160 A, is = 0.96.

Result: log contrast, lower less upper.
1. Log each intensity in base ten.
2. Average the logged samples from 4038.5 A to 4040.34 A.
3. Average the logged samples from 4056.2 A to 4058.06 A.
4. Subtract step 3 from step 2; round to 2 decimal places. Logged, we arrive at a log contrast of 0.02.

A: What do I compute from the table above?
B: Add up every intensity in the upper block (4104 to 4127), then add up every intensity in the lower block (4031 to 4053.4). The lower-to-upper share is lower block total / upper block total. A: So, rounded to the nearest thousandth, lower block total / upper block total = 0.984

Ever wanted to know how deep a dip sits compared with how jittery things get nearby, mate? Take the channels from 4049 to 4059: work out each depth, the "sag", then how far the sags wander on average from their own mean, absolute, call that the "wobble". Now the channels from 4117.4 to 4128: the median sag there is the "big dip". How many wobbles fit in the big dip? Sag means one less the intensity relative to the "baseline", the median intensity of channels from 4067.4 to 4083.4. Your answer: -2.3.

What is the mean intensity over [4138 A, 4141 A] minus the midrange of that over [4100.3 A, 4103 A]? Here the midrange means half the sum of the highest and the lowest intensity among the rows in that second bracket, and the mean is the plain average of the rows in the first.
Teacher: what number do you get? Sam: 0.25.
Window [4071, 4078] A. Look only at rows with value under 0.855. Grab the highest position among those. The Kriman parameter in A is 4077.26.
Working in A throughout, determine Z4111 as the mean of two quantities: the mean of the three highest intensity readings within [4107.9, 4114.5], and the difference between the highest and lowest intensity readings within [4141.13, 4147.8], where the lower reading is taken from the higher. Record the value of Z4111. 0.472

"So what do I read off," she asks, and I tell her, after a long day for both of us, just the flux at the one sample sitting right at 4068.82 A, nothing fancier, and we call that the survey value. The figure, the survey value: 0.8745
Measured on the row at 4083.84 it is 0.8964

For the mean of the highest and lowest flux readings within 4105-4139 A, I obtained 0.89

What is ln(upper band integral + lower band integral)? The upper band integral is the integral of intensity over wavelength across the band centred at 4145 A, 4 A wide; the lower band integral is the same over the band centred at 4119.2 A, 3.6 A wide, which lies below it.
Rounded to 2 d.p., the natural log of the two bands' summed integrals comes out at 1.86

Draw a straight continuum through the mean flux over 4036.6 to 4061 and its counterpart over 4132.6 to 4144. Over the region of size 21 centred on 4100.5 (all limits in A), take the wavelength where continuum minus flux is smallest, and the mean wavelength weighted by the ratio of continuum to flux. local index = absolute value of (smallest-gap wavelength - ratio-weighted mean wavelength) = 9.1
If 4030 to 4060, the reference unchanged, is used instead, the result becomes 2.3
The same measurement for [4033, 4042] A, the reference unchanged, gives 4.3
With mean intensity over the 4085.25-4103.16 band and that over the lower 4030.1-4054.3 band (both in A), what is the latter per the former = 1.03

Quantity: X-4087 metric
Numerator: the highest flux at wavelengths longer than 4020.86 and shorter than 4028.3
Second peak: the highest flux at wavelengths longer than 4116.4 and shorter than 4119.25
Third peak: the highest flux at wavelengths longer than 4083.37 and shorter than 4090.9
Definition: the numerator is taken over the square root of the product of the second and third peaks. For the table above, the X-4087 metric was 0.99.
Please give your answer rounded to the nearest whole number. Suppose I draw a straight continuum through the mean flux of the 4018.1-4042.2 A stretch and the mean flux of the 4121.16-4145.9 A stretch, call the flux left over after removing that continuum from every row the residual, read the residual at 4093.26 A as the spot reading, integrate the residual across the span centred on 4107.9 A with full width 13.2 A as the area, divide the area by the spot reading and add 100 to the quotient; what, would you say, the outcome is 74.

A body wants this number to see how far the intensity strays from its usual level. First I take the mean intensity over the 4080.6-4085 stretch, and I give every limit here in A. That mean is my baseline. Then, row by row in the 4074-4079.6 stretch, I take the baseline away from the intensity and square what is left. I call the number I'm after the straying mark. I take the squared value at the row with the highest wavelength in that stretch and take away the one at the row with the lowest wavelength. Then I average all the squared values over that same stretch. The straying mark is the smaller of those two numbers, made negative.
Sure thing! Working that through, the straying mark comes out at 0.0058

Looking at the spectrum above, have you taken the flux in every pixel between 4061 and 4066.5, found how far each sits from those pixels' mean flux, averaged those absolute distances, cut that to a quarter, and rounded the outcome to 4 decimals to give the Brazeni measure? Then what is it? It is 0.0045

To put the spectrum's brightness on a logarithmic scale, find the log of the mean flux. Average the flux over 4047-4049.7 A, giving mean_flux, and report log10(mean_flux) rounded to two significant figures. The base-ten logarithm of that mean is -0.075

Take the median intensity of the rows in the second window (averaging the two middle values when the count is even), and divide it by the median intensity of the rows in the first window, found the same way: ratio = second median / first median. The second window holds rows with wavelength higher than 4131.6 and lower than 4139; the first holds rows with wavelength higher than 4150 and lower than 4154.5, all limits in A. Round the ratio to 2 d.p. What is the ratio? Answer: 0.96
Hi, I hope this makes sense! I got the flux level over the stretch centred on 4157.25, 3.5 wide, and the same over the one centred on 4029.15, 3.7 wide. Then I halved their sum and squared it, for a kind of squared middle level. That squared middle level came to 0.761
